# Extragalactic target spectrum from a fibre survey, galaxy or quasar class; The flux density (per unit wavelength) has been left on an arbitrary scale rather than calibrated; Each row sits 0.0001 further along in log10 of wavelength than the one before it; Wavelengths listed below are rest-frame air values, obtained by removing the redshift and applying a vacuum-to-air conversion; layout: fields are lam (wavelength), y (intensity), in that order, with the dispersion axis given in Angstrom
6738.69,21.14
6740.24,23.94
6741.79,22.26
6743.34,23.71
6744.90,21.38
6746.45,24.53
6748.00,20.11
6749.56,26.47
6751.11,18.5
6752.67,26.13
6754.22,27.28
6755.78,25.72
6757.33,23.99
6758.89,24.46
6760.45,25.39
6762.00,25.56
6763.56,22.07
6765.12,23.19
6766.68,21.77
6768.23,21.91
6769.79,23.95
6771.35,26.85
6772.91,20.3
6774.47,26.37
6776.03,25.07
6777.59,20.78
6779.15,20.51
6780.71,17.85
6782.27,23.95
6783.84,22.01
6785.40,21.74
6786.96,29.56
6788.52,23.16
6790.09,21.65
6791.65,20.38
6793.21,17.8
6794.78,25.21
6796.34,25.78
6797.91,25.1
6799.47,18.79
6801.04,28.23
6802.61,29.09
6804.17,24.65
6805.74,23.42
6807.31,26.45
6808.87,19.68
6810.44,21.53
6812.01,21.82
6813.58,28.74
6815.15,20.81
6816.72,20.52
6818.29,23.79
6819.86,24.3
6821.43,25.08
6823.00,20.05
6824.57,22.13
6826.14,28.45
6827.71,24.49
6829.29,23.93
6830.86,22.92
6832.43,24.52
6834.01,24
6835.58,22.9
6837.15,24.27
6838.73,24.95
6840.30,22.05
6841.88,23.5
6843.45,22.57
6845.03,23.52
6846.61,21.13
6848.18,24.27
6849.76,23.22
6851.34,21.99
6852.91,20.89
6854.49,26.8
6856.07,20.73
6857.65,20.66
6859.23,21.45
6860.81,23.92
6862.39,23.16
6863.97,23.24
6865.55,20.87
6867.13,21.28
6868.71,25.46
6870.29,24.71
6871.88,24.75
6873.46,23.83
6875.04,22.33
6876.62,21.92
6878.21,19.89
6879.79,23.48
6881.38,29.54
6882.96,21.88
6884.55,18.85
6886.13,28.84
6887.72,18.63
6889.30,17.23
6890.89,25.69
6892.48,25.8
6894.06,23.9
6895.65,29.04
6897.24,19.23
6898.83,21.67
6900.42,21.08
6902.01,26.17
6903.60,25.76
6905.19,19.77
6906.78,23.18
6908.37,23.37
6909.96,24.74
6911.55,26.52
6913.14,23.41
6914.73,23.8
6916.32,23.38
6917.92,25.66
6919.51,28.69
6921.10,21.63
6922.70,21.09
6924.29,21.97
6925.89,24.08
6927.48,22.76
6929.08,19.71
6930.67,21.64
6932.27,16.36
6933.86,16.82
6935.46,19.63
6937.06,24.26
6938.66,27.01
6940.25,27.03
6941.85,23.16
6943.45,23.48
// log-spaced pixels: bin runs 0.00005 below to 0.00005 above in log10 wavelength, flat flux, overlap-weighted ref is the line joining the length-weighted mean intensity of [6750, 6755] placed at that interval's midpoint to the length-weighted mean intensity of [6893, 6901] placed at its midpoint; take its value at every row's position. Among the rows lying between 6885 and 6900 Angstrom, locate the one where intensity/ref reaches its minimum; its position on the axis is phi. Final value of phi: 6889.30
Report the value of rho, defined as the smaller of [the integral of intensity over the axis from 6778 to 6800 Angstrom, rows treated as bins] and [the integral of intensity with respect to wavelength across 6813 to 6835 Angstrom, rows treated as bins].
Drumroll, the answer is 493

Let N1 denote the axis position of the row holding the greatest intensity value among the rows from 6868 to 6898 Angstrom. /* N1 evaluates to 6881.38 Angstrom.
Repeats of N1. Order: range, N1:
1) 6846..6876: 6854.49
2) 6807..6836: 6813.58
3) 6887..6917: 6895.65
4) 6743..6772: 6754.22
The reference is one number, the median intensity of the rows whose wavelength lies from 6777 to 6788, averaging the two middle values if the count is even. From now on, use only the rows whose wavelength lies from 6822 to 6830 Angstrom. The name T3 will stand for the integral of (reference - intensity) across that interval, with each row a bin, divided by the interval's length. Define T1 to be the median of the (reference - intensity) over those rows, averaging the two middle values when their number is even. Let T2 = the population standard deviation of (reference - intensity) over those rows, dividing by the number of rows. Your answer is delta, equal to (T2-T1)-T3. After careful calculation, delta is 7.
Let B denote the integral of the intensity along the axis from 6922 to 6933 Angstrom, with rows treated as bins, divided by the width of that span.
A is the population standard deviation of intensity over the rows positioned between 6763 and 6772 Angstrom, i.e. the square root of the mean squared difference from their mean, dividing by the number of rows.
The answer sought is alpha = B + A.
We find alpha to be 22.9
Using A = 1.8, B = 21.1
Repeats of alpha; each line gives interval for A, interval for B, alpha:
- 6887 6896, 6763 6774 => 27.1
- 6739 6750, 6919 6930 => 24.6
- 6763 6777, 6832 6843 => 25.8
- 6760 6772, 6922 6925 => 23.4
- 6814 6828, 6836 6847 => 25.7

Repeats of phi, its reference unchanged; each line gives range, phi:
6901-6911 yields 6905.19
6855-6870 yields 6857.65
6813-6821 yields 6816.72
